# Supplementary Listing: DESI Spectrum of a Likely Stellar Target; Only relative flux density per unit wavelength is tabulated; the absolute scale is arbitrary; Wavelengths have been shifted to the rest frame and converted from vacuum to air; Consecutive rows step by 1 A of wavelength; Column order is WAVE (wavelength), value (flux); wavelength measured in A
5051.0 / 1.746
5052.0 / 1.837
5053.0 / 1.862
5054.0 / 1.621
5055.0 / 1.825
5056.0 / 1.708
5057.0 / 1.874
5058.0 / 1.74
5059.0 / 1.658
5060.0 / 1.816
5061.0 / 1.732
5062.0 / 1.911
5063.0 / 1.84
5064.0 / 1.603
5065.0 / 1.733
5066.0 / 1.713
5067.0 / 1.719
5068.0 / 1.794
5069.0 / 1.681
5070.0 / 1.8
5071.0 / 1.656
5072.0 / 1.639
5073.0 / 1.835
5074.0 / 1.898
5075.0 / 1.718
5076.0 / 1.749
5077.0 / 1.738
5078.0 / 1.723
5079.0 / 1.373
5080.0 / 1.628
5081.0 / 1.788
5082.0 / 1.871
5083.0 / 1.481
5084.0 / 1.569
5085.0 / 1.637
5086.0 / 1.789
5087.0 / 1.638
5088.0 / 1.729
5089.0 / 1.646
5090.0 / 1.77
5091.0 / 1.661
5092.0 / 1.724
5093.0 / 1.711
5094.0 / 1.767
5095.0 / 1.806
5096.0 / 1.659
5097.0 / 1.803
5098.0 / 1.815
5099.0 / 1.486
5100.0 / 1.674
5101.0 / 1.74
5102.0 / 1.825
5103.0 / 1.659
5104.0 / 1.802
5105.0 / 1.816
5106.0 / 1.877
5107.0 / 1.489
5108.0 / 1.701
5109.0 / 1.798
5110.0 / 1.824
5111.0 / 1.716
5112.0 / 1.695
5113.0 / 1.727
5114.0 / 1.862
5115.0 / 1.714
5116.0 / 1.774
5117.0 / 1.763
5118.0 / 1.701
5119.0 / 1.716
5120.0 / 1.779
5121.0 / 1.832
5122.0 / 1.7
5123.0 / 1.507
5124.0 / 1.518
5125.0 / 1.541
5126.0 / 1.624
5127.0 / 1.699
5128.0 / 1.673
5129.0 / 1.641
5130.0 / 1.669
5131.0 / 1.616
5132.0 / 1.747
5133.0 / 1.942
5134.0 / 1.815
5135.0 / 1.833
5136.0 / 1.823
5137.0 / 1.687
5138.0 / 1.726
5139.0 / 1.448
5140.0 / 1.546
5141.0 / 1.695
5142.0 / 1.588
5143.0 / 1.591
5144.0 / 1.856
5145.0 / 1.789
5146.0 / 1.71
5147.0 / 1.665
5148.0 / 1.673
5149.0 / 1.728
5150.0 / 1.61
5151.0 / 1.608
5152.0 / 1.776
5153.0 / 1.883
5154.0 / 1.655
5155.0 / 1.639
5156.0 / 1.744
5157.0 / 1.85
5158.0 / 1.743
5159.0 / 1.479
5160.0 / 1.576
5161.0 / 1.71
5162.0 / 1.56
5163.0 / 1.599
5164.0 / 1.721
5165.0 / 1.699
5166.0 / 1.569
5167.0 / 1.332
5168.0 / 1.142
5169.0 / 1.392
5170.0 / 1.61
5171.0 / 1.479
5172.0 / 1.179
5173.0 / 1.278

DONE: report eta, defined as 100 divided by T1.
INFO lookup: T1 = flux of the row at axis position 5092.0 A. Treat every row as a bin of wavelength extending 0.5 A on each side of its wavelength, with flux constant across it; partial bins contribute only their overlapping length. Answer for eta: 58.0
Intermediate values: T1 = 1.724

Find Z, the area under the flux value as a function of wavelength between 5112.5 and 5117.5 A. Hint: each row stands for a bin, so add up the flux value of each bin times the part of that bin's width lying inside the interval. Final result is 8.84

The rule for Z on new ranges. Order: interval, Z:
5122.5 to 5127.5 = 7.89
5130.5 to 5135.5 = 8.95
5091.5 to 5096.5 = 8.67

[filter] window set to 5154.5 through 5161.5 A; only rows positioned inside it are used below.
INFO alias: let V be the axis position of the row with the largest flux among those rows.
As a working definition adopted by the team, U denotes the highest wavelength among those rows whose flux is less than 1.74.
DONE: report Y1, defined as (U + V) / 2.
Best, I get 5159.0 A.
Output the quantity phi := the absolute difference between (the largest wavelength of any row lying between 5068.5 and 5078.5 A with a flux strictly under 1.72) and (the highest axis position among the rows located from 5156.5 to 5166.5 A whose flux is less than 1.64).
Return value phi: 91 A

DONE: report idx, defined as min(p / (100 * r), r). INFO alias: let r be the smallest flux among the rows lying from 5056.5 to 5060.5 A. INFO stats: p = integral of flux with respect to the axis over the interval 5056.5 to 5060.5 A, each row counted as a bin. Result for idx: 0.0428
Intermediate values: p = 7.09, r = 1.658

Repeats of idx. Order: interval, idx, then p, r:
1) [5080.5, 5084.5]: 0.0453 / 6.71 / 1.481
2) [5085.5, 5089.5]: 0.0415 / 6.80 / 1.638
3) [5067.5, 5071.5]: 0.0419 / 6.93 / 1.656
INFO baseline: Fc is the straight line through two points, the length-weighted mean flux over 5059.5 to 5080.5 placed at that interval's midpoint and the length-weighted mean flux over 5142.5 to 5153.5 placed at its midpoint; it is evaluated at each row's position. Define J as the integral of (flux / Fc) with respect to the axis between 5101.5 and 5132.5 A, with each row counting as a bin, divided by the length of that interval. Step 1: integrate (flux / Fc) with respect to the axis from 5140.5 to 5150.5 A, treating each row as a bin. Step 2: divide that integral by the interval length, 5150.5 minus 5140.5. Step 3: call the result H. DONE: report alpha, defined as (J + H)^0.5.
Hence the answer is 1.41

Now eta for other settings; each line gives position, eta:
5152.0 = 56.3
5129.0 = 60.9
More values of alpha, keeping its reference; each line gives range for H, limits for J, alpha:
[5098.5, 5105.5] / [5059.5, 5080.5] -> 1.41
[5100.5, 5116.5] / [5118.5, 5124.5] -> 1.41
